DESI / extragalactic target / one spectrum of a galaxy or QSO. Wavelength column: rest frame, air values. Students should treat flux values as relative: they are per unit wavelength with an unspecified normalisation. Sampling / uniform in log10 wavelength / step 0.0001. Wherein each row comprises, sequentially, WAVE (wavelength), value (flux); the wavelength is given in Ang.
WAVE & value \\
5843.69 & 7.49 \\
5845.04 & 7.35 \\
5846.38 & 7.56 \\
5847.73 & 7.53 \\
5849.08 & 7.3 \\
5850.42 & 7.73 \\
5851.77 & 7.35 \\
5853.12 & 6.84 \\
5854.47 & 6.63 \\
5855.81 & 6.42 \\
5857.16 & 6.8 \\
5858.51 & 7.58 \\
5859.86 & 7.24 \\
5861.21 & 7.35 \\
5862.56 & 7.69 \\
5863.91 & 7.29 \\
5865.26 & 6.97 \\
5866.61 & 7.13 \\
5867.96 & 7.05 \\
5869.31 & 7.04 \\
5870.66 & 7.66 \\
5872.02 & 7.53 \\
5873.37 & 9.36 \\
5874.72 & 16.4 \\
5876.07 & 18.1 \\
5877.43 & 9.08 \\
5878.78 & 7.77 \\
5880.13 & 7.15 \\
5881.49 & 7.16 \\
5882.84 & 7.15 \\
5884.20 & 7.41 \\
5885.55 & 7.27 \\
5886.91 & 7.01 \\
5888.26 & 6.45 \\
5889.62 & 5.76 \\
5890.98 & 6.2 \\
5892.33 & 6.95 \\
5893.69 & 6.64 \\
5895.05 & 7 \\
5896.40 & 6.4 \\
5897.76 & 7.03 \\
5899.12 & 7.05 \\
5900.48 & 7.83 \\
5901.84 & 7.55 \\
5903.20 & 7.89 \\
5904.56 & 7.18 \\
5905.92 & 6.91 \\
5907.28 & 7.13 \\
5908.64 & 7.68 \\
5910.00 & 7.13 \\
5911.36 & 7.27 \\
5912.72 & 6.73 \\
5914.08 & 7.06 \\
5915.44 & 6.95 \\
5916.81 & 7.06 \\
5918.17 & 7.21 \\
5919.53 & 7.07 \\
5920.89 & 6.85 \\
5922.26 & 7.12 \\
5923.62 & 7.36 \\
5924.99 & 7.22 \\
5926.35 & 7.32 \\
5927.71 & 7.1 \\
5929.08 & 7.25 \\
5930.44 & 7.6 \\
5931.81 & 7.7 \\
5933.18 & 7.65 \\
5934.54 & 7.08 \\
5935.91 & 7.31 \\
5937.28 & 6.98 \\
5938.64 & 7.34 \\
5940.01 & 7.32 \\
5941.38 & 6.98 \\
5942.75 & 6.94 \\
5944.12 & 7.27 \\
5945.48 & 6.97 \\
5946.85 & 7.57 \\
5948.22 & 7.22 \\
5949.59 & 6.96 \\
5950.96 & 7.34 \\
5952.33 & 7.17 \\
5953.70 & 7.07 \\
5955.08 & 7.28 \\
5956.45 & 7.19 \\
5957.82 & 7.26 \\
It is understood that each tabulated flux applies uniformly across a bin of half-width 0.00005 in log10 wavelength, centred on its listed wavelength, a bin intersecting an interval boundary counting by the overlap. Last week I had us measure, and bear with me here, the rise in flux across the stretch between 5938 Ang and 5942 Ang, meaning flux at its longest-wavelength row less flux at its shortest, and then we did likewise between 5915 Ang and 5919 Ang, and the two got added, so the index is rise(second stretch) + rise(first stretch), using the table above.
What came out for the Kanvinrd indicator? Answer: -0.10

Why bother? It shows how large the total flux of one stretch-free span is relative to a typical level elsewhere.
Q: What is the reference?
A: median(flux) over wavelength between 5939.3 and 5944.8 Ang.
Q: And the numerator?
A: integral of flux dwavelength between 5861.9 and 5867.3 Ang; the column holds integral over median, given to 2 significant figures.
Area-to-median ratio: 5.5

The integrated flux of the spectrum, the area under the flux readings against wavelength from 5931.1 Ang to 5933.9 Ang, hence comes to 21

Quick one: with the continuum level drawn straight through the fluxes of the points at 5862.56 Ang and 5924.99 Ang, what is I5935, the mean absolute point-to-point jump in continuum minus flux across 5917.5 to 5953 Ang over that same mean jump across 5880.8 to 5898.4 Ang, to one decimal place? 0.6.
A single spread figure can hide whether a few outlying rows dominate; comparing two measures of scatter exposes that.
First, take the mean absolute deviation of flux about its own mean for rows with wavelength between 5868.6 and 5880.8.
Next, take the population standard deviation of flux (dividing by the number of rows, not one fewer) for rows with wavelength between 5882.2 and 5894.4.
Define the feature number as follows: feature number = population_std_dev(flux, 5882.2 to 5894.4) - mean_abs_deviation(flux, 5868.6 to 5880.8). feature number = -2.7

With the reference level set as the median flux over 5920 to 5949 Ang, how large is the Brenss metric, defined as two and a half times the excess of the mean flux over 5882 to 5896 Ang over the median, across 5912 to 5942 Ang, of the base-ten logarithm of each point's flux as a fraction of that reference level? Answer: 17.0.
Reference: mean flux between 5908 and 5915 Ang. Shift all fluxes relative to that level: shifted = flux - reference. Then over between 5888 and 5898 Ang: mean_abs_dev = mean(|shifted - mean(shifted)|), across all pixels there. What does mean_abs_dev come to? 0.35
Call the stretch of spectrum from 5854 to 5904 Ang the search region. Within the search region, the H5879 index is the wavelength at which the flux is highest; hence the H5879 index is 5876.07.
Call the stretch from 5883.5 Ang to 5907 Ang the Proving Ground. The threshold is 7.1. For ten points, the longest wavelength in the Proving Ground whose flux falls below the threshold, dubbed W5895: 5905.92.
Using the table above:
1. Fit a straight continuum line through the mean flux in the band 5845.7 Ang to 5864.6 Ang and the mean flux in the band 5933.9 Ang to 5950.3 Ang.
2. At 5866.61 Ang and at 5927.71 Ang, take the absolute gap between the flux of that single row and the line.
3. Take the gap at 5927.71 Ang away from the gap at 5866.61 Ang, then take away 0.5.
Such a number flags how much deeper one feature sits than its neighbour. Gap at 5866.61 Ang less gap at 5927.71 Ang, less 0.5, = -0.48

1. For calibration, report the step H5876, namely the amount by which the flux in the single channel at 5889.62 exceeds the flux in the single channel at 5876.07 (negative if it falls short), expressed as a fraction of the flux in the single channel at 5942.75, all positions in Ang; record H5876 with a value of -1.778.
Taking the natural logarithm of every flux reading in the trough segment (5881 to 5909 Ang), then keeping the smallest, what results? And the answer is 1.75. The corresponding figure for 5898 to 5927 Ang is 1.91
